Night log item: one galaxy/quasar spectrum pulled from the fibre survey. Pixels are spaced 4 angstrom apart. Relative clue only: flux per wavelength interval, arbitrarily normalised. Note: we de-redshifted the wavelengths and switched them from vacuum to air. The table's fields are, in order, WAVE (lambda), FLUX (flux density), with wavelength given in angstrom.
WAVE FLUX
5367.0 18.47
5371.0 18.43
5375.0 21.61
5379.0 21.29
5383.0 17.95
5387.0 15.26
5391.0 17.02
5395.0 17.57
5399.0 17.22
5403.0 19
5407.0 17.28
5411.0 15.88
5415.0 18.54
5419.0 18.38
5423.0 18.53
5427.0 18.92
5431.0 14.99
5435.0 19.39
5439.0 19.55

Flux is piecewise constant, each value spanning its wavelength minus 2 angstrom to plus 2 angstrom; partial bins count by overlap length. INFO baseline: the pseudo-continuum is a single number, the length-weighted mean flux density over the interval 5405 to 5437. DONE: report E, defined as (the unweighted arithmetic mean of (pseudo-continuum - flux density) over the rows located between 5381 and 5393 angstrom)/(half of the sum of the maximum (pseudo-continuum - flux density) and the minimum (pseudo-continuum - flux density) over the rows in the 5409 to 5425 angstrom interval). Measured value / 1.9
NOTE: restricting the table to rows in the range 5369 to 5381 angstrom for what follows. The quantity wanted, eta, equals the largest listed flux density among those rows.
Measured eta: 21.61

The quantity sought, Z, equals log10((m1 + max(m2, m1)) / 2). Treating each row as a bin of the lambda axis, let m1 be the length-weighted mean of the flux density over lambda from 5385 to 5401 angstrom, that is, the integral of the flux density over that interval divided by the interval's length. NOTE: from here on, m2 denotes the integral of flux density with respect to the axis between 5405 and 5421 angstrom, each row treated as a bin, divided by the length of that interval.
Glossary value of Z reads 1.23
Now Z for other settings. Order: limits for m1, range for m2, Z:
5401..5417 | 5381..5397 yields 1.25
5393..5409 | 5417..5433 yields 1.25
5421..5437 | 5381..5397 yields 1.25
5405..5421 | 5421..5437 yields 1.25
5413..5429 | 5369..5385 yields 1.28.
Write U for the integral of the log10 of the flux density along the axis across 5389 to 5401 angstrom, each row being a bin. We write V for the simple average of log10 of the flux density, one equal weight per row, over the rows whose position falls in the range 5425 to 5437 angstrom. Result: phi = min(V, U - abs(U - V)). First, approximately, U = 14.8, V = 1.25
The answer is 1.247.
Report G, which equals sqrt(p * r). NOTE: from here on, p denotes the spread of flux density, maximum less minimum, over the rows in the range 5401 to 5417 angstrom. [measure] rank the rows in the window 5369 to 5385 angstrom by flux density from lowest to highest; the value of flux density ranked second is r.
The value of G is 7.6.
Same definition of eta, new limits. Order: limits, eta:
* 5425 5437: 19.39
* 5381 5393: 17.95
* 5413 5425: 18.54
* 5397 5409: 19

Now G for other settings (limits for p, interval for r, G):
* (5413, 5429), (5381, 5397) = 3.0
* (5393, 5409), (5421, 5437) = 5.7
